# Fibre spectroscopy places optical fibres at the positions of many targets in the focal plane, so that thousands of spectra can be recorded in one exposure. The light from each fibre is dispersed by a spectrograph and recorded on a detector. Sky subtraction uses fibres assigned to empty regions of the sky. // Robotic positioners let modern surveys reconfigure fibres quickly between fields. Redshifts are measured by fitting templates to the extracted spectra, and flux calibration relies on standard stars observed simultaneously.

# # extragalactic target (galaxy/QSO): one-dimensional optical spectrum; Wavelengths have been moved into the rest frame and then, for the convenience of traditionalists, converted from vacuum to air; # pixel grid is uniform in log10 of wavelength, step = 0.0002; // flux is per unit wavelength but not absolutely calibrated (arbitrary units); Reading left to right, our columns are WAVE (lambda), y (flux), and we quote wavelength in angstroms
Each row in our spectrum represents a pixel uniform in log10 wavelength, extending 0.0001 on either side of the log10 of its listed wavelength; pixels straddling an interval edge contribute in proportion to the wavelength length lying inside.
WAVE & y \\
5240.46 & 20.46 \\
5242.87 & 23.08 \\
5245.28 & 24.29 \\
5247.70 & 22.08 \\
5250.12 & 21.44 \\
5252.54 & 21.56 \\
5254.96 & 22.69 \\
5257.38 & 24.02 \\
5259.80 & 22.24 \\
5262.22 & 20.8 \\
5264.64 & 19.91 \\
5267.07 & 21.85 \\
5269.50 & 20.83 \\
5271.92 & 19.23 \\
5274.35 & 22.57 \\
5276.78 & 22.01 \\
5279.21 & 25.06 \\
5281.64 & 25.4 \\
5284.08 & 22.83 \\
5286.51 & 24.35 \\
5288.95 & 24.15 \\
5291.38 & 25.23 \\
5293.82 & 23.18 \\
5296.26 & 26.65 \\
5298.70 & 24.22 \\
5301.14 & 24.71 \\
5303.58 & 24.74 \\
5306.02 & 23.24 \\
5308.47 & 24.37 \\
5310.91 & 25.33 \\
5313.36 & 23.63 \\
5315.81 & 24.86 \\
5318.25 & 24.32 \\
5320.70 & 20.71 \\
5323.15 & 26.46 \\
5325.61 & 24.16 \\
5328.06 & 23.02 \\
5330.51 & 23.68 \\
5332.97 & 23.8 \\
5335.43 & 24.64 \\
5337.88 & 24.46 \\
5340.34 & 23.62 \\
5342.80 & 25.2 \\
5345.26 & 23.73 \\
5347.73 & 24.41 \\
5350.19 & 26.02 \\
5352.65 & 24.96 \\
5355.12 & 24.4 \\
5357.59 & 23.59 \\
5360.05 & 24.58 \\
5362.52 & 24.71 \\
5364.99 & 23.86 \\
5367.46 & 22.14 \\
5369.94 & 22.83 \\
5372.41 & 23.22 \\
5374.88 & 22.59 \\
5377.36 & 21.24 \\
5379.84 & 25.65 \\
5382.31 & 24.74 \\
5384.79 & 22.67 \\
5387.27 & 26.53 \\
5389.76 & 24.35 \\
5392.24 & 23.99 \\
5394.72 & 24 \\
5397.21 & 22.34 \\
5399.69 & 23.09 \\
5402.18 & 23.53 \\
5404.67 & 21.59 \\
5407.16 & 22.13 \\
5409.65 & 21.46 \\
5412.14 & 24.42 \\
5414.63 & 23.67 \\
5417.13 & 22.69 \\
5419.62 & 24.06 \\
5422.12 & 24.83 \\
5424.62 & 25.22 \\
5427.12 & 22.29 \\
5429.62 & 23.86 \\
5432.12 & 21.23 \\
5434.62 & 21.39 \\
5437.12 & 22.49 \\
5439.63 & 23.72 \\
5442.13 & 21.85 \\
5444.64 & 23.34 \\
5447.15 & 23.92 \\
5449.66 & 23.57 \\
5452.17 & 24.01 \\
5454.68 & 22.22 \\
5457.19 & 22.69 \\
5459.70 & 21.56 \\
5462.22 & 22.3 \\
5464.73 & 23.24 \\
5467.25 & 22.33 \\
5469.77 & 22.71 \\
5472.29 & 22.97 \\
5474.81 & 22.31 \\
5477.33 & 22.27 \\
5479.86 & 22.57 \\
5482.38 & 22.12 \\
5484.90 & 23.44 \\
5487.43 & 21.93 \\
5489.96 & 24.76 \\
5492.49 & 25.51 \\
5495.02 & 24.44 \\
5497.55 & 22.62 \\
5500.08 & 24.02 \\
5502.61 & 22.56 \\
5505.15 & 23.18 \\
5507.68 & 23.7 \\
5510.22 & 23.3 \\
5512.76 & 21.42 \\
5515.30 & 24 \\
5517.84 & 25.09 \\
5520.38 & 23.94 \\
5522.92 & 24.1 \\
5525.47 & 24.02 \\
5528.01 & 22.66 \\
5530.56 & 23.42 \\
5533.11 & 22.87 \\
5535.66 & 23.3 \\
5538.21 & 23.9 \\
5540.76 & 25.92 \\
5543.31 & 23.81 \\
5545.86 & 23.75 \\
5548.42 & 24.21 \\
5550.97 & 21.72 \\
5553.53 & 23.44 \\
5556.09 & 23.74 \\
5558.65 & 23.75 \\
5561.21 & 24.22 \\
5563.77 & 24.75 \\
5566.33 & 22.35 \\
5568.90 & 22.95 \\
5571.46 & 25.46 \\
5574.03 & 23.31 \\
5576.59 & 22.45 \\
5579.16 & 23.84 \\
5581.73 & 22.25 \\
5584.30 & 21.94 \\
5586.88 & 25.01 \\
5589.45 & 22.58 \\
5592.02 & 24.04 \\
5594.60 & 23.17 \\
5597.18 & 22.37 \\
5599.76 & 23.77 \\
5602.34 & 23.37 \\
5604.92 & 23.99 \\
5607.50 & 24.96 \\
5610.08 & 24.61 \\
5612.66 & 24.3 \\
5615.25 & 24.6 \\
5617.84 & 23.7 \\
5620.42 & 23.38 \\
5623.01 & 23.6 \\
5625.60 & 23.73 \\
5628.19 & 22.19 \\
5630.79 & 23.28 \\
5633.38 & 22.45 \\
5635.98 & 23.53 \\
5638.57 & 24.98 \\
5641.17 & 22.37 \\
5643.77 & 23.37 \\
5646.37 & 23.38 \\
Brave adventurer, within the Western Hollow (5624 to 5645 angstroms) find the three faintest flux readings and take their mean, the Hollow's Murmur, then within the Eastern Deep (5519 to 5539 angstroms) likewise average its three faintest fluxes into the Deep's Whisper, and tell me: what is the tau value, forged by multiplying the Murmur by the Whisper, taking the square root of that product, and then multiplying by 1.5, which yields 34.0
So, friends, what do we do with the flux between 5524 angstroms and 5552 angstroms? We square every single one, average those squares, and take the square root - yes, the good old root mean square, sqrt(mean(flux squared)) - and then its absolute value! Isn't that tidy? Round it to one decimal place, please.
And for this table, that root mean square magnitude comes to 23.6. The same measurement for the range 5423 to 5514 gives 23.0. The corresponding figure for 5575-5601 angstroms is 23.2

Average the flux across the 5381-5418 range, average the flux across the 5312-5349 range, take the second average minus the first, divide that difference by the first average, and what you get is 0.027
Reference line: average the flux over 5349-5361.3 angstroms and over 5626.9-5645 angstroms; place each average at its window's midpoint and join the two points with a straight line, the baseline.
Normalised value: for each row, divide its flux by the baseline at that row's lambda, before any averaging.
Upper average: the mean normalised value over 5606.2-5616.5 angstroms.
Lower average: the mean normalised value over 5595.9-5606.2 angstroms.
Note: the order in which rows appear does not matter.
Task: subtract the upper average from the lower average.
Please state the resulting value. -0.06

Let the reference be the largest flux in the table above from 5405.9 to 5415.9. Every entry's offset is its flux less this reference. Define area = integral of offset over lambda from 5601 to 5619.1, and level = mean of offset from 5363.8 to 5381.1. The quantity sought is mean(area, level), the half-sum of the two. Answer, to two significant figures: -2.5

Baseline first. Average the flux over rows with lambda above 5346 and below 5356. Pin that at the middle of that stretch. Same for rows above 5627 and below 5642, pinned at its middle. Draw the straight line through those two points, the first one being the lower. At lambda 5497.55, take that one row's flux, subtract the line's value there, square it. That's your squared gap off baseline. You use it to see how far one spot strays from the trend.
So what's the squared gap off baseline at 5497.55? 1.9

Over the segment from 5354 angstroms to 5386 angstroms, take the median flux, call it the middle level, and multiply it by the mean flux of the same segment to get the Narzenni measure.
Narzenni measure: 556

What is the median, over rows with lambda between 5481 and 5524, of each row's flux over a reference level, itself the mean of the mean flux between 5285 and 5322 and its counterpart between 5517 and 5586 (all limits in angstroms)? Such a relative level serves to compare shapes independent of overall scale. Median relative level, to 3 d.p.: 0.991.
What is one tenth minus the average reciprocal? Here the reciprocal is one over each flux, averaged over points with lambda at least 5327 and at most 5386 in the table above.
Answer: 0.0581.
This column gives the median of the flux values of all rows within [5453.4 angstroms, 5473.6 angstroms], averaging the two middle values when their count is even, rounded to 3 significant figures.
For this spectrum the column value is 22.5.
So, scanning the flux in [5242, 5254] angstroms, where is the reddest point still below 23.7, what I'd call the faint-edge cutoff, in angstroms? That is 5252.54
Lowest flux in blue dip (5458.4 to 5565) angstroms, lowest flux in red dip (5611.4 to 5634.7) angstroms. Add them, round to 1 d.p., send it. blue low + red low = 43.6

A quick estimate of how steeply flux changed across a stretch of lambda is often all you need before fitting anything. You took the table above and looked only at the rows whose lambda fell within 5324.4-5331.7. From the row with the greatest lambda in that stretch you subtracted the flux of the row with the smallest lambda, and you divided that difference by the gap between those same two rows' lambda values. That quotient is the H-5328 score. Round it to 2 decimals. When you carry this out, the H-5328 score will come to -0.10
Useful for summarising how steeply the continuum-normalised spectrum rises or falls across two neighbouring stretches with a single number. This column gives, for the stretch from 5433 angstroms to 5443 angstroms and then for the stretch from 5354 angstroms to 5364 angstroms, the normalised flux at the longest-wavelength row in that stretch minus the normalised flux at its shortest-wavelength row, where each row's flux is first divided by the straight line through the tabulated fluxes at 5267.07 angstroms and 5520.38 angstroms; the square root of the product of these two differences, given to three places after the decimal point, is 0.014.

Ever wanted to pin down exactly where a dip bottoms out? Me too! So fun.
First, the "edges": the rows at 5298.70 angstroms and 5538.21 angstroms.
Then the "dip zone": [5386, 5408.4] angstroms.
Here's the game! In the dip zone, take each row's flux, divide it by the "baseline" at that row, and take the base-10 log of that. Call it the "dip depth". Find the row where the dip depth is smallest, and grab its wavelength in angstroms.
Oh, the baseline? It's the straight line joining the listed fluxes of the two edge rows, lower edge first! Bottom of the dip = 5404.67 angstroms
